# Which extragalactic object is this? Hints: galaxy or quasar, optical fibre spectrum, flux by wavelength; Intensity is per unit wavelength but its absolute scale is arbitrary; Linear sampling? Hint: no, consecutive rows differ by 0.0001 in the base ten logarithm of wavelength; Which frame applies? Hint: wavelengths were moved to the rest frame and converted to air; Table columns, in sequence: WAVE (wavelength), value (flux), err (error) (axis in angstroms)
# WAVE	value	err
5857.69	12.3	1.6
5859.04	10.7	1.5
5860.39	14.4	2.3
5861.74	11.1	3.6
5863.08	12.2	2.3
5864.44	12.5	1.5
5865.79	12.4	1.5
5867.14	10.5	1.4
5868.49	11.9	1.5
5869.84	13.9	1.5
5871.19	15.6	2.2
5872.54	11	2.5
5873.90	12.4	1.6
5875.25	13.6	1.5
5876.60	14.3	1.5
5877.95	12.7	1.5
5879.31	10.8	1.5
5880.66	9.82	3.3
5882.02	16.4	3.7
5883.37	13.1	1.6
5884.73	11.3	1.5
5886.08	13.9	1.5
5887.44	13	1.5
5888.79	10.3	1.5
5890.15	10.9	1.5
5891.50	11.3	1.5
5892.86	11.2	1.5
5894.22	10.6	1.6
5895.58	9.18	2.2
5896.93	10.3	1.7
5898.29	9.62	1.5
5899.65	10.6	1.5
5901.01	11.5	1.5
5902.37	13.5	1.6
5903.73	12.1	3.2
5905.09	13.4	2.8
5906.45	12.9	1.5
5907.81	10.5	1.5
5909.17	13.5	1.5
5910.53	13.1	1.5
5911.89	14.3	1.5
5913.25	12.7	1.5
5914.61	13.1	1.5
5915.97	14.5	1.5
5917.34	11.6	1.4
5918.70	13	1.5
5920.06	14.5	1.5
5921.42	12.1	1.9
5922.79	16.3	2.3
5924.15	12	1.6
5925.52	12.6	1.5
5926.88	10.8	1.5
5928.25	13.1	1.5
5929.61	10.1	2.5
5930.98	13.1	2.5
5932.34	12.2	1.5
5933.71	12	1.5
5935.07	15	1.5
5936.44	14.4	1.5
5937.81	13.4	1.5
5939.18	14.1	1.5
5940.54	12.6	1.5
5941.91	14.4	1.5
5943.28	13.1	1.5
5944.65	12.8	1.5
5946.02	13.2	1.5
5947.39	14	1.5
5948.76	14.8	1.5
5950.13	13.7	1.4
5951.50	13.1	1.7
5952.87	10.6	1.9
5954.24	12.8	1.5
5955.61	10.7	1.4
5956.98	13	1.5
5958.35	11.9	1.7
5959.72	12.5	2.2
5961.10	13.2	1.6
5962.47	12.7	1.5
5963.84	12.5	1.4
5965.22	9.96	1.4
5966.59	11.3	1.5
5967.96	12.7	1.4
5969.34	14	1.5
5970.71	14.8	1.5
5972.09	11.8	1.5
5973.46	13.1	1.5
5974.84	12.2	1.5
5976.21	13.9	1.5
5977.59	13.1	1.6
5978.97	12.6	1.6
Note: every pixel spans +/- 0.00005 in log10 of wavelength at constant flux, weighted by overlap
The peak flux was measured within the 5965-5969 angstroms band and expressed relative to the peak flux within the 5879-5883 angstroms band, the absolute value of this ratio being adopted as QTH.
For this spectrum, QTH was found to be 0.77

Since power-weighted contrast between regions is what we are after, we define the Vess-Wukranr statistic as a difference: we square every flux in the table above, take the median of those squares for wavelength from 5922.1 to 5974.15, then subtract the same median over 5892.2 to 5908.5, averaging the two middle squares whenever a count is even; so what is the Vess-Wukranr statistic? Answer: 48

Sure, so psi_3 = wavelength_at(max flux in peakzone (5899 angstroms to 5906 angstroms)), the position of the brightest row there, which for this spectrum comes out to 5902.37 angstroms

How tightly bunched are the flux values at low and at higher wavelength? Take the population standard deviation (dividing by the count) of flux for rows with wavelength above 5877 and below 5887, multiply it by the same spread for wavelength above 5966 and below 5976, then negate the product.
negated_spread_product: -2.3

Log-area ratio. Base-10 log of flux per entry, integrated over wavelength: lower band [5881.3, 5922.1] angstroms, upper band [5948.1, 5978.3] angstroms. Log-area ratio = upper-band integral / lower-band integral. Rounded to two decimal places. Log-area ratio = 0.75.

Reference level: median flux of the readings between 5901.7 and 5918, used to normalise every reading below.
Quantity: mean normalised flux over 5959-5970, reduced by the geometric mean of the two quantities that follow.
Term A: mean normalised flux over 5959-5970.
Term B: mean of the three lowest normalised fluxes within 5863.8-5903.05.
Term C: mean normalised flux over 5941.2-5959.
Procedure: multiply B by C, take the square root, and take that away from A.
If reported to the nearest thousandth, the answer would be 0.095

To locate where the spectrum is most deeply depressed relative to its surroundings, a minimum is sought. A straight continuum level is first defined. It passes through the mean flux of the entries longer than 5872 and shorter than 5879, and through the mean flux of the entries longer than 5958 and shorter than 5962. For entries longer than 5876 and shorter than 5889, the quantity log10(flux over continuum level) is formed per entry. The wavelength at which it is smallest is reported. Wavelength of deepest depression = 5880.66 angstroms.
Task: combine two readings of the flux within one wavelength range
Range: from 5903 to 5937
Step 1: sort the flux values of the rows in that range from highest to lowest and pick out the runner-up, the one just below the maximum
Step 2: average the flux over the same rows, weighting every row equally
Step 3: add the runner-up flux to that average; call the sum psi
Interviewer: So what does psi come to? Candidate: 27.9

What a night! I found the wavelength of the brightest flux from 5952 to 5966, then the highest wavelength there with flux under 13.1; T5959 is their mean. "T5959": 5963.2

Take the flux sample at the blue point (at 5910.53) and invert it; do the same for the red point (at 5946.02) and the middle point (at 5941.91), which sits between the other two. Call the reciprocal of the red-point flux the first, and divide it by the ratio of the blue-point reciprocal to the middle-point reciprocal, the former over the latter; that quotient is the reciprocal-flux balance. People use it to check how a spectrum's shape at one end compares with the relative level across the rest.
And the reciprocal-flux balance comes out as 0.069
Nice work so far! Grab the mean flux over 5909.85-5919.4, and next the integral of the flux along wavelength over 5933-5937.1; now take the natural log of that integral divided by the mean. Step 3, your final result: 1.5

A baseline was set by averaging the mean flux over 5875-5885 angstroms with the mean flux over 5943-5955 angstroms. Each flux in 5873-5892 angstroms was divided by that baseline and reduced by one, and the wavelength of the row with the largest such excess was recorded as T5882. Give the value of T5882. 5882.02 angstroms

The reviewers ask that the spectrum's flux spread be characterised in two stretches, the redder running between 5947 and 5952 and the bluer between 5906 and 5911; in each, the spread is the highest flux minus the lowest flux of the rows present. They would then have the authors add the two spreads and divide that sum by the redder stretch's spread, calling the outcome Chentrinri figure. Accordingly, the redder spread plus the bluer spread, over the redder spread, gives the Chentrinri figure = 2.8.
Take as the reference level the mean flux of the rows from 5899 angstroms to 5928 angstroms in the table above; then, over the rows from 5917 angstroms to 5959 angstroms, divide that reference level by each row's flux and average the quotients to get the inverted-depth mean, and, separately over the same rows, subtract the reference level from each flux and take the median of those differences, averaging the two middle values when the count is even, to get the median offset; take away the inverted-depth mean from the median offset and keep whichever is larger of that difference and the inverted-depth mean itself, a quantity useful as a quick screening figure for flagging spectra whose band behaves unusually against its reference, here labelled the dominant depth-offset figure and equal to 1.00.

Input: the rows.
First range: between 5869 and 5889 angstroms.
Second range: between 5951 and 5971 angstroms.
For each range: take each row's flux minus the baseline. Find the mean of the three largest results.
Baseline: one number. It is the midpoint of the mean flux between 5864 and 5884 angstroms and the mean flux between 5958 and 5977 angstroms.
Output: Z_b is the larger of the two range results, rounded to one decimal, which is 2.8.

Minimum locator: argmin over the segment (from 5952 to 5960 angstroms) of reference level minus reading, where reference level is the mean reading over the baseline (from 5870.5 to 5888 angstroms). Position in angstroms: 5956.98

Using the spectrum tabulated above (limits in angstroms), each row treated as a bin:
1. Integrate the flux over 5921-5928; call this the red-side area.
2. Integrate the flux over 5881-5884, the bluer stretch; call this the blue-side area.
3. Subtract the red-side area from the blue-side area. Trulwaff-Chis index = -47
